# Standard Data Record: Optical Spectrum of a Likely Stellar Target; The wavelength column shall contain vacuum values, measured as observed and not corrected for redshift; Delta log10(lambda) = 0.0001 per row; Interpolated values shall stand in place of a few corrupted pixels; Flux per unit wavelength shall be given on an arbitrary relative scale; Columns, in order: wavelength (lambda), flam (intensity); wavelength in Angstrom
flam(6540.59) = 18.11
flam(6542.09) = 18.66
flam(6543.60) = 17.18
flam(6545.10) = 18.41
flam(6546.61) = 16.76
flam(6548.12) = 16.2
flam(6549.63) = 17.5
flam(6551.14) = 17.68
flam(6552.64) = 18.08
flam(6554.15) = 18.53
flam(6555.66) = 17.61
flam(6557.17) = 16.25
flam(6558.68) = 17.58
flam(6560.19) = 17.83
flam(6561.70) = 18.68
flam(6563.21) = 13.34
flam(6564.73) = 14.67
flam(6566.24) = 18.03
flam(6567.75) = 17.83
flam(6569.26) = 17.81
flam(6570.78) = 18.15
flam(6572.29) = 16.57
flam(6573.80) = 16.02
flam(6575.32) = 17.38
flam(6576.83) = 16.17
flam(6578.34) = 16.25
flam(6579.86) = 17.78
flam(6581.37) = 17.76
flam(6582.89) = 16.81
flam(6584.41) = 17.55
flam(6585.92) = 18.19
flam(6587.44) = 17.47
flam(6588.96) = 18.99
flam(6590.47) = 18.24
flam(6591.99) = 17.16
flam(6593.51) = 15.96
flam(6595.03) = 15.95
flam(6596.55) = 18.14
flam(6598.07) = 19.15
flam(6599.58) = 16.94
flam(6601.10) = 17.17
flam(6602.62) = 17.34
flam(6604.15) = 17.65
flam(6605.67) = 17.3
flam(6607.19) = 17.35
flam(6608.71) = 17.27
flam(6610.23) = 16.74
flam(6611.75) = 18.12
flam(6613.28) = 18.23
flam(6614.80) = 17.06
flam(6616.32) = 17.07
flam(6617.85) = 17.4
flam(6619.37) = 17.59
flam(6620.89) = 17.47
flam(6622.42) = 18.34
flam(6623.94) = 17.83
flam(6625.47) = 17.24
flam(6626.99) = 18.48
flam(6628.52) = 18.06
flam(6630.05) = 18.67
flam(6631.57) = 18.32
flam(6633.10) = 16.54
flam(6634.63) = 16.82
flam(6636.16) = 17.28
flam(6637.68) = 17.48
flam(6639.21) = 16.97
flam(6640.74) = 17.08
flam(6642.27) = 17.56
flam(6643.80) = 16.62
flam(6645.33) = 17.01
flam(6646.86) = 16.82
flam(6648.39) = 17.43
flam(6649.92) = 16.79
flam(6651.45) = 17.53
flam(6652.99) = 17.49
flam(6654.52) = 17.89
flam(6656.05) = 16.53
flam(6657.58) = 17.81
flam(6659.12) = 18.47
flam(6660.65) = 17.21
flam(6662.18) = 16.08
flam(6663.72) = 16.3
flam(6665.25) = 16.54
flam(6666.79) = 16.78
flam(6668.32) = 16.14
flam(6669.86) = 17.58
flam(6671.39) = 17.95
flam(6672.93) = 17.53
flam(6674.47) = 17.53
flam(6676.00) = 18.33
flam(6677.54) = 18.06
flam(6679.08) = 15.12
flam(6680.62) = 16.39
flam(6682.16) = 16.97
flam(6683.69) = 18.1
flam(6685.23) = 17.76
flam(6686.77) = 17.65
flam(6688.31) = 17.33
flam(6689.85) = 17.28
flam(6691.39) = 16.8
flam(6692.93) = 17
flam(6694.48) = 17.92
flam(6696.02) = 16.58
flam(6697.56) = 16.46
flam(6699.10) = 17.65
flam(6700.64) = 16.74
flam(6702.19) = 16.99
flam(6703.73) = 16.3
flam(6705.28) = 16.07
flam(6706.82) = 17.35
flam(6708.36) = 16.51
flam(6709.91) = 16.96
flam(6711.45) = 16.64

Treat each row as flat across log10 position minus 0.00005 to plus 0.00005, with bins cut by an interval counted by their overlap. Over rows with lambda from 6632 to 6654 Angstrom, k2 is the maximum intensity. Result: 17.56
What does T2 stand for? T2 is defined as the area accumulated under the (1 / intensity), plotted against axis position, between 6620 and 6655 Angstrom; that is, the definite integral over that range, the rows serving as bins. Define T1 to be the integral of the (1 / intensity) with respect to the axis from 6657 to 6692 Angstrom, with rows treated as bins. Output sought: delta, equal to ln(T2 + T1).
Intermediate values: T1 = 2.04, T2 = 2.01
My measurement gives 1.40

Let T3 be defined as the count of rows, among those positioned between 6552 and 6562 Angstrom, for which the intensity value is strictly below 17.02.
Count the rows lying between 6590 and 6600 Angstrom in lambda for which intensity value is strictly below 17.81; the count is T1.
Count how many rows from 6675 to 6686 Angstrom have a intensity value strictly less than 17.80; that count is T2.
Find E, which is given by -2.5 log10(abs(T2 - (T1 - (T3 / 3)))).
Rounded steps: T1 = 4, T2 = 4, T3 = 1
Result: 1.2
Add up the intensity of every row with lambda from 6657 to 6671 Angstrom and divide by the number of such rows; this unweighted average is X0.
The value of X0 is 17.0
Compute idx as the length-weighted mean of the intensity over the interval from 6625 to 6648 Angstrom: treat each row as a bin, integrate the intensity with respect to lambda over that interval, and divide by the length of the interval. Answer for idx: 17.4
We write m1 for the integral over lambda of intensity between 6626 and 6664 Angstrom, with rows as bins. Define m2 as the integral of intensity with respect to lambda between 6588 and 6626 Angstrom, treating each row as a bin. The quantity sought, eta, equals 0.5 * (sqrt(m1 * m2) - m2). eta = -2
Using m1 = 659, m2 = 665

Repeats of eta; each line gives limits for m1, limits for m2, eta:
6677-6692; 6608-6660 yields -213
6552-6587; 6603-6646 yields -40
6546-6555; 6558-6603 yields -213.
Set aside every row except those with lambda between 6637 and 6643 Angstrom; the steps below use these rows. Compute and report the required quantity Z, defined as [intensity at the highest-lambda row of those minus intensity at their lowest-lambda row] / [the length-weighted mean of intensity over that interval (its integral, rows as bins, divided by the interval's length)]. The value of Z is 0.00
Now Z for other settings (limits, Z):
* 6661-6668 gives 0.04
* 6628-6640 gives -0.06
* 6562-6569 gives 0.28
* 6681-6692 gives -0.01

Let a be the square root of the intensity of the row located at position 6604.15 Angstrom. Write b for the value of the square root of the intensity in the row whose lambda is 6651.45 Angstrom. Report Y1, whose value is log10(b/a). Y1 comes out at -0.001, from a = 4.20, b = 4.19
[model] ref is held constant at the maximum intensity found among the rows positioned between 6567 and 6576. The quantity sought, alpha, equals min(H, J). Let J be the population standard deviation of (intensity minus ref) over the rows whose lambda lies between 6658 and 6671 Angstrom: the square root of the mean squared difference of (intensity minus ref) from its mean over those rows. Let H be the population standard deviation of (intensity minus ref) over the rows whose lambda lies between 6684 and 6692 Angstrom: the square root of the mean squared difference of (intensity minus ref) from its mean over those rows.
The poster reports 0.34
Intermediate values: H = 0.34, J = 0.77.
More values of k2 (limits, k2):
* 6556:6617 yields 19.15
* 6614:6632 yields 18.67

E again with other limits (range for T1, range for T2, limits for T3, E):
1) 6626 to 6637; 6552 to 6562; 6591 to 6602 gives 0.0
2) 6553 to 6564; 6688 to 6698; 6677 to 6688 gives -1.2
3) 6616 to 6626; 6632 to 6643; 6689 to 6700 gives -1.3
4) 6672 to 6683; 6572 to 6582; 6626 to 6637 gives -1.1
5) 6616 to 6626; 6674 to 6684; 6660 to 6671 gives 0.4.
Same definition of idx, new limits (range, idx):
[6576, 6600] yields 17.4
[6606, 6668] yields 17.3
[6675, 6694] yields 17.2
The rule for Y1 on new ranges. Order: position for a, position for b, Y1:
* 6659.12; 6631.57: -0.002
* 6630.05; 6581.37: -0.011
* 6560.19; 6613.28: 0.005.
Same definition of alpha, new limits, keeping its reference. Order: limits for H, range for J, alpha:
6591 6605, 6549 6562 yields 0.66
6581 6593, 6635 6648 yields 0.30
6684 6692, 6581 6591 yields 0.34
